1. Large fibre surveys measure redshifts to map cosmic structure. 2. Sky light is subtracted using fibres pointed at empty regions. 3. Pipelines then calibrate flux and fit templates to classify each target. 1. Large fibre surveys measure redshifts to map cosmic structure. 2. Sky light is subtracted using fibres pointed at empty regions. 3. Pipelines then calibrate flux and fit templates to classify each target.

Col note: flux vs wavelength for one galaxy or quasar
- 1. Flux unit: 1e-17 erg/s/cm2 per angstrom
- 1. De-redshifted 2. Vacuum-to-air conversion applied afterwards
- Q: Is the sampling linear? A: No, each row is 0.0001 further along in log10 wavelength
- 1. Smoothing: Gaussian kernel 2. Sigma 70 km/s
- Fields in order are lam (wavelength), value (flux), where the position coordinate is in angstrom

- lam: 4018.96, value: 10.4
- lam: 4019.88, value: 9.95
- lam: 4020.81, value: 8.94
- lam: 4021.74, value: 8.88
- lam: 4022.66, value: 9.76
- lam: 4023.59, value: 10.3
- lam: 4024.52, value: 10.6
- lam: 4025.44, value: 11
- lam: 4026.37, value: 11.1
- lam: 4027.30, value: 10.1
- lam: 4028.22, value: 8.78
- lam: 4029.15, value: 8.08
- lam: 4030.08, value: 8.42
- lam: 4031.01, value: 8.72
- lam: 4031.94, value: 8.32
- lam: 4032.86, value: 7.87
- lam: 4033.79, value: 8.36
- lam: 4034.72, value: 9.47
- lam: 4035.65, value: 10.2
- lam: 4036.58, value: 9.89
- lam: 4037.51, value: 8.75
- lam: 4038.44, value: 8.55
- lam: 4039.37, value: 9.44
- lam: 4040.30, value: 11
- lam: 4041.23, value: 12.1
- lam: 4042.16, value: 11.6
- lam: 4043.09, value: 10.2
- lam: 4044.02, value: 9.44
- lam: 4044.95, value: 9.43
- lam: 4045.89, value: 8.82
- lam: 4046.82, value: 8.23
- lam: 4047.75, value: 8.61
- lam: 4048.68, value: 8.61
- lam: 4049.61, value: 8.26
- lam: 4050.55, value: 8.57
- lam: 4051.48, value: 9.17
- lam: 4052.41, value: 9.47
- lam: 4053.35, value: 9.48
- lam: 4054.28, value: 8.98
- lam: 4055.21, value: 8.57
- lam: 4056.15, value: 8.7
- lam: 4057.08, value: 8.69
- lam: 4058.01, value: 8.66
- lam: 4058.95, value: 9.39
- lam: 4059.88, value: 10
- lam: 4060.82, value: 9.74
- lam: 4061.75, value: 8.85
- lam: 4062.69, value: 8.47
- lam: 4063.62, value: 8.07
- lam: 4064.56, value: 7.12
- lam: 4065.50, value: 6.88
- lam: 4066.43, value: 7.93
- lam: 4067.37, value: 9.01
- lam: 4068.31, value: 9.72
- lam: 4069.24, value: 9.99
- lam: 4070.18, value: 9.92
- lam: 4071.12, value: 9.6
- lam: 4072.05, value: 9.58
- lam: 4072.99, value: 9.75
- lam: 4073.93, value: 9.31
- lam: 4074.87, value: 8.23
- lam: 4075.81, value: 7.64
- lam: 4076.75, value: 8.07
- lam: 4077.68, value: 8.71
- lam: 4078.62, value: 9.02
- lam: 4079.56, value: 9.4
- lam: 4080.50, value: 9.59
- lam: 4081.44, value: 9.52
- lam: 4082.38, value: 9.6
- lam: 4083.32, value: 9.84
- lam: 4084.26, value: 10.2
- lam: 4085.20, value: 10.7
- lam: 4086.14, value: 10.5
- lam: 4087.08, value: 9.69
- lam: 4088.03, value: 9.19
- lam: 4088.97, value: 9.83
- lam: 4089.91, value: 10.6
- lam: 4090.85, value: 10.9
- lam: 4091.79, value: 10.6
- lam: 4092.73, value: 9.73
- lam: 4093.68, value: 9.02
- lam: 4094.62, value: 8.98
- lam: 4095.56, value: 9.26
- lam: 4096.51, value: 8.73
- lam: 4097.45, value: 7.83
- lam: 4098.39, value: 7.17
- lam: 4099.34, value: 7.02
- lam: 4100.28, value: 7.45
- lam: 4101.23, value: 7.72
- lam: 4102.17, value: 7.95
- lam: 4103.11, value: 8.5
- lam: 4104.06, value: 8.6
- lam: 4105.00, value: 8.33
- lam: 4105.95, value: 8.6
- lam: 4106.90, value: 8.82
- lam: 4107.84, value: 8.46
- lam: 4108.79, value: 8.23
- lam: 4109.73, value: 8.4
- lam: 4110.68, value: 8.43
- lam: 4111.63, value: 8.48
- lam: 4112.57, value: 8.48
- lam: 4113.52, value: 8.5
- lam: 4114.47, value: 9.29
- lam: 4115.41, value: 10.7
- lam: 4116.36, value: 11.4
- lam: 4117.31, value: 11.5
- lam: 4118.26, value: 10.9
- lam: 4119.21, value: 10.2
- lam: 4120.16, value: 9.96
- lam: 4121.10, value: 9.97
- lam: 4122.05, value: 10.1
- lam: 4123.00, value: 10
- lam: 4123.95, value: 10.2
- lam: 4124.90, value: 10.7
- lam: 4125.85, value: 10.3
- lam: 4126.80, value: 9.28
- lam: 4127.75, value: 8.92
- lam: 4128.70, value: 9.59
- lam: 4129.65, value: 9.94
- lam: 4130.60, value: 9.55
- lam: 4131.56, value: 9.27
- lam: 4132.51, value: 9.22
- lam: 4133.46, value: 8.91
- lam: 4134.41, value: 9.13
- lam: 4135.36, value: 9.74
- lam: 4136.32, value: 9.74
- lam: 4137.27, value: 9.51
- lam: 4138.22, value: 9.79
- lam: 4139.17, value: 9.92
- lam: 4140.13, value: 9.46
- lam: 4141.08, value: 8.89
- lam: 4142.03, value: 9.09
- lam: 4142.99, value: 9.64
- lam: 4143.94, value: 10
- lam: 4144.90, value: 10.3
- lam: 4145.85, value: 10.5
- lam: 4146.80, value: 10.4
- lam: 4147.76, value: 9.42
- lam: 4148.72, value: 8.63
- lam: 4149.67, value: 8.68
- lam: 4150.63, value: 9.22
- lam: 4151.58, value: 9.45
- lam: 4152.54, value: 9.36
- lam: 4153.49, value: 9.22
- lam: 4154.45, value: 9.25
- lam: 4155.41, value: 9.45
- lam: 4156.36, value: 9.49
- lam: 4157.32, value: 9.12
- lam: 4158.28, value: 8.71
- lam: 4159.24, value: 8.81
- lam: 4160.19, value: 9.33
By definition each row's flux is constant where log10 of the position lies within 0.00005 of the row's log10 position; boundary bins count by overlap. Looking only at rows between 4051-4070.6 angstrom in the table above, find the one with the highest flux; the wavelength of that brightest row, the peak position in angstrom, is 4059.88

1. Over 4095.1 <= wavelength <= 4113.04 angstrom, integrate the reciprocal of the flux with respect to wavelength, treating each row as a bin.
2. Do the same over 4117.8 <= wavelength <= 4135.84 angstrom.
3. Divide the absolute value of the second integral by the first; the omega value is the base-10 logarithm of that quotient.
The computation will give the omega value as -0.0731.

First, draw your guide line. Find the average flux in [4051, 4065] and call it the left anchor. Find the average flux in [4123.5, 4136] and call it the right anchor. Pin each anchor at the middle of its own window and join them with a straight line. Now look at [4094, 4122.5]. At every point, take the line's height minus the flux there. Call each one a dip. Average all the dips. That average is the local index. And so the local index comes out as 0.45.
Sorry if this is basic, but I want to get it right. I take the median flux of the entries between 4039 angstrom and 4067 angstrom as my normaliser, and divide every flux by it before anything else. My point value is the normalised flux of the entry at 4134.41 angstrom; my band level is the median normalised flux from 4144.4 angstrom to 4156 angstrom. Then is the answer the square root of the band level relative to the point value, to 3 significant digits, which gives 1.01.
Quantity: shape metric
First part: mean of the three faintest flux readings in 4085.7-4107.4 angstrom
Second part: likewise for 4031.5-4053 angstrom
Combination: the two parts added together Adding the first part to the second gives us 15.3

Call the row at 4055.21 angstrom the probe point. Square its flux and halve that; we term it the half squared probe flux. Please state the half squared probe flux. 37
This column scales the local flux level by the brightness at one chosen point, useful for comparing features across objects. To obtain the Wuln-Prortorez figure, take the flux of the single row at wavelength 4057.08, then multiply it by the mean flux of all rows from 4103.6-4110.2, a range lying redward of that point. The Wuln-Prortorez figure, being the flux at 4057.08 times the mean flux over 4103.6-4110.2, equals 74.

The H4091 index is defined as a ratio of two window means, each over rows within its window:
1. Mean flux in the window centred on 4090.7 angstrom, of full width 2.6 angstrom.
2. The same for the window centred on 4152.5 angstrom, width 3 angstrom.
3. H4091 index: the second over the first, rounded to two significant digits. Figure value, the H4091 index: 0.87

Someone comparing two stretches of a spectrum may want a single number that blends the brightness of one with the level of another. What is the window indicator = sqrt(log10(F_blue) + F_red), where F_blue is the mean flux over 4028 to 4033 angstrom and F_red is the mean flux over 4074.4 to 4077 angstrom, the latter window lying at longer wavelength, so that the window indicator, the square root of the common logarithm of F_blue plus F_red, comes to 2.98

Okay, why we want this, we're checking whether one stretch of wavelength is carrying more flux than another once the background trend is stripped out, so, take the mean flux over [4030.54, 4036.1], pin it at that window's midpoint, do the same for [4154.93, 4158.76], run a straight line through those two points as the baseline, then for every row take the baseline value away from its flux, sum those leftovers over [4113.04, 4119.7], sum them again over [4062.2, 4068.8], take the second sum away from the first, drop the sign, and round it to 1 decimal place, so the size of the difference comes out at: 14.2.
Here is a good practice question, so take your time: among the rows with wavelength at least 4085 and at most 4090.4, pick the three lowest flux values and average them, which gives 9.6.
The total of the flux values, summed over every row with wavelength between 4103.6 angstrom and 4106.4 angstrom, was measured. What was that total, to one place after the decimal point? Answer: 25.5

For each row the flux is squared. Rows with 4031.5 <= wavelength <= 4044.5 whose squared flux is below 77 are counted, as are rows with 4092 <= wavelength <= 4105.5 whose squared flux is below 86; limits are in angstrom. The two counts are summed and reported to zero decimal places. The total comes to 18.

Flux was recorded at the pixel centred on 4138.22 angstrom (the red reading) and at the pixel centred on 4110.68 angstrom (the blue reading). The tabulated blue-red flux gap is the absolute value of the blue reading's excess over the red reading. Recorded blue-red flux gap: 1.4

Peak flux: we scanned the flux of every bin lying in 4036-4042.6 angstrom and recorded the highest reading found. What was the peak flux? 12.1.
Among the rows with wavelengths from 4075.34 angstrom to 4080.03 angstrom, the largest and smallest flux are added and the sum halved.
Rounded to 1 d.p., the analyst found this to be 8.5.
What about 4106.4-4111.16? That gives 8.5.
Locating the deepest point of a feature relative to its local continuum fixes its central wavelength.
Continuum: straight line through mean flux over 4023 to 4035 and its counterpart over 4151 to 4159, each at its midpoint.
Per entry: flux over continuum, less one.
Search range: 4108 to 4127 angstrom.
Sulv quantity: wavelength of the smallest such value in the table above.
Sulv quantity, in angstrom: 4108.79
